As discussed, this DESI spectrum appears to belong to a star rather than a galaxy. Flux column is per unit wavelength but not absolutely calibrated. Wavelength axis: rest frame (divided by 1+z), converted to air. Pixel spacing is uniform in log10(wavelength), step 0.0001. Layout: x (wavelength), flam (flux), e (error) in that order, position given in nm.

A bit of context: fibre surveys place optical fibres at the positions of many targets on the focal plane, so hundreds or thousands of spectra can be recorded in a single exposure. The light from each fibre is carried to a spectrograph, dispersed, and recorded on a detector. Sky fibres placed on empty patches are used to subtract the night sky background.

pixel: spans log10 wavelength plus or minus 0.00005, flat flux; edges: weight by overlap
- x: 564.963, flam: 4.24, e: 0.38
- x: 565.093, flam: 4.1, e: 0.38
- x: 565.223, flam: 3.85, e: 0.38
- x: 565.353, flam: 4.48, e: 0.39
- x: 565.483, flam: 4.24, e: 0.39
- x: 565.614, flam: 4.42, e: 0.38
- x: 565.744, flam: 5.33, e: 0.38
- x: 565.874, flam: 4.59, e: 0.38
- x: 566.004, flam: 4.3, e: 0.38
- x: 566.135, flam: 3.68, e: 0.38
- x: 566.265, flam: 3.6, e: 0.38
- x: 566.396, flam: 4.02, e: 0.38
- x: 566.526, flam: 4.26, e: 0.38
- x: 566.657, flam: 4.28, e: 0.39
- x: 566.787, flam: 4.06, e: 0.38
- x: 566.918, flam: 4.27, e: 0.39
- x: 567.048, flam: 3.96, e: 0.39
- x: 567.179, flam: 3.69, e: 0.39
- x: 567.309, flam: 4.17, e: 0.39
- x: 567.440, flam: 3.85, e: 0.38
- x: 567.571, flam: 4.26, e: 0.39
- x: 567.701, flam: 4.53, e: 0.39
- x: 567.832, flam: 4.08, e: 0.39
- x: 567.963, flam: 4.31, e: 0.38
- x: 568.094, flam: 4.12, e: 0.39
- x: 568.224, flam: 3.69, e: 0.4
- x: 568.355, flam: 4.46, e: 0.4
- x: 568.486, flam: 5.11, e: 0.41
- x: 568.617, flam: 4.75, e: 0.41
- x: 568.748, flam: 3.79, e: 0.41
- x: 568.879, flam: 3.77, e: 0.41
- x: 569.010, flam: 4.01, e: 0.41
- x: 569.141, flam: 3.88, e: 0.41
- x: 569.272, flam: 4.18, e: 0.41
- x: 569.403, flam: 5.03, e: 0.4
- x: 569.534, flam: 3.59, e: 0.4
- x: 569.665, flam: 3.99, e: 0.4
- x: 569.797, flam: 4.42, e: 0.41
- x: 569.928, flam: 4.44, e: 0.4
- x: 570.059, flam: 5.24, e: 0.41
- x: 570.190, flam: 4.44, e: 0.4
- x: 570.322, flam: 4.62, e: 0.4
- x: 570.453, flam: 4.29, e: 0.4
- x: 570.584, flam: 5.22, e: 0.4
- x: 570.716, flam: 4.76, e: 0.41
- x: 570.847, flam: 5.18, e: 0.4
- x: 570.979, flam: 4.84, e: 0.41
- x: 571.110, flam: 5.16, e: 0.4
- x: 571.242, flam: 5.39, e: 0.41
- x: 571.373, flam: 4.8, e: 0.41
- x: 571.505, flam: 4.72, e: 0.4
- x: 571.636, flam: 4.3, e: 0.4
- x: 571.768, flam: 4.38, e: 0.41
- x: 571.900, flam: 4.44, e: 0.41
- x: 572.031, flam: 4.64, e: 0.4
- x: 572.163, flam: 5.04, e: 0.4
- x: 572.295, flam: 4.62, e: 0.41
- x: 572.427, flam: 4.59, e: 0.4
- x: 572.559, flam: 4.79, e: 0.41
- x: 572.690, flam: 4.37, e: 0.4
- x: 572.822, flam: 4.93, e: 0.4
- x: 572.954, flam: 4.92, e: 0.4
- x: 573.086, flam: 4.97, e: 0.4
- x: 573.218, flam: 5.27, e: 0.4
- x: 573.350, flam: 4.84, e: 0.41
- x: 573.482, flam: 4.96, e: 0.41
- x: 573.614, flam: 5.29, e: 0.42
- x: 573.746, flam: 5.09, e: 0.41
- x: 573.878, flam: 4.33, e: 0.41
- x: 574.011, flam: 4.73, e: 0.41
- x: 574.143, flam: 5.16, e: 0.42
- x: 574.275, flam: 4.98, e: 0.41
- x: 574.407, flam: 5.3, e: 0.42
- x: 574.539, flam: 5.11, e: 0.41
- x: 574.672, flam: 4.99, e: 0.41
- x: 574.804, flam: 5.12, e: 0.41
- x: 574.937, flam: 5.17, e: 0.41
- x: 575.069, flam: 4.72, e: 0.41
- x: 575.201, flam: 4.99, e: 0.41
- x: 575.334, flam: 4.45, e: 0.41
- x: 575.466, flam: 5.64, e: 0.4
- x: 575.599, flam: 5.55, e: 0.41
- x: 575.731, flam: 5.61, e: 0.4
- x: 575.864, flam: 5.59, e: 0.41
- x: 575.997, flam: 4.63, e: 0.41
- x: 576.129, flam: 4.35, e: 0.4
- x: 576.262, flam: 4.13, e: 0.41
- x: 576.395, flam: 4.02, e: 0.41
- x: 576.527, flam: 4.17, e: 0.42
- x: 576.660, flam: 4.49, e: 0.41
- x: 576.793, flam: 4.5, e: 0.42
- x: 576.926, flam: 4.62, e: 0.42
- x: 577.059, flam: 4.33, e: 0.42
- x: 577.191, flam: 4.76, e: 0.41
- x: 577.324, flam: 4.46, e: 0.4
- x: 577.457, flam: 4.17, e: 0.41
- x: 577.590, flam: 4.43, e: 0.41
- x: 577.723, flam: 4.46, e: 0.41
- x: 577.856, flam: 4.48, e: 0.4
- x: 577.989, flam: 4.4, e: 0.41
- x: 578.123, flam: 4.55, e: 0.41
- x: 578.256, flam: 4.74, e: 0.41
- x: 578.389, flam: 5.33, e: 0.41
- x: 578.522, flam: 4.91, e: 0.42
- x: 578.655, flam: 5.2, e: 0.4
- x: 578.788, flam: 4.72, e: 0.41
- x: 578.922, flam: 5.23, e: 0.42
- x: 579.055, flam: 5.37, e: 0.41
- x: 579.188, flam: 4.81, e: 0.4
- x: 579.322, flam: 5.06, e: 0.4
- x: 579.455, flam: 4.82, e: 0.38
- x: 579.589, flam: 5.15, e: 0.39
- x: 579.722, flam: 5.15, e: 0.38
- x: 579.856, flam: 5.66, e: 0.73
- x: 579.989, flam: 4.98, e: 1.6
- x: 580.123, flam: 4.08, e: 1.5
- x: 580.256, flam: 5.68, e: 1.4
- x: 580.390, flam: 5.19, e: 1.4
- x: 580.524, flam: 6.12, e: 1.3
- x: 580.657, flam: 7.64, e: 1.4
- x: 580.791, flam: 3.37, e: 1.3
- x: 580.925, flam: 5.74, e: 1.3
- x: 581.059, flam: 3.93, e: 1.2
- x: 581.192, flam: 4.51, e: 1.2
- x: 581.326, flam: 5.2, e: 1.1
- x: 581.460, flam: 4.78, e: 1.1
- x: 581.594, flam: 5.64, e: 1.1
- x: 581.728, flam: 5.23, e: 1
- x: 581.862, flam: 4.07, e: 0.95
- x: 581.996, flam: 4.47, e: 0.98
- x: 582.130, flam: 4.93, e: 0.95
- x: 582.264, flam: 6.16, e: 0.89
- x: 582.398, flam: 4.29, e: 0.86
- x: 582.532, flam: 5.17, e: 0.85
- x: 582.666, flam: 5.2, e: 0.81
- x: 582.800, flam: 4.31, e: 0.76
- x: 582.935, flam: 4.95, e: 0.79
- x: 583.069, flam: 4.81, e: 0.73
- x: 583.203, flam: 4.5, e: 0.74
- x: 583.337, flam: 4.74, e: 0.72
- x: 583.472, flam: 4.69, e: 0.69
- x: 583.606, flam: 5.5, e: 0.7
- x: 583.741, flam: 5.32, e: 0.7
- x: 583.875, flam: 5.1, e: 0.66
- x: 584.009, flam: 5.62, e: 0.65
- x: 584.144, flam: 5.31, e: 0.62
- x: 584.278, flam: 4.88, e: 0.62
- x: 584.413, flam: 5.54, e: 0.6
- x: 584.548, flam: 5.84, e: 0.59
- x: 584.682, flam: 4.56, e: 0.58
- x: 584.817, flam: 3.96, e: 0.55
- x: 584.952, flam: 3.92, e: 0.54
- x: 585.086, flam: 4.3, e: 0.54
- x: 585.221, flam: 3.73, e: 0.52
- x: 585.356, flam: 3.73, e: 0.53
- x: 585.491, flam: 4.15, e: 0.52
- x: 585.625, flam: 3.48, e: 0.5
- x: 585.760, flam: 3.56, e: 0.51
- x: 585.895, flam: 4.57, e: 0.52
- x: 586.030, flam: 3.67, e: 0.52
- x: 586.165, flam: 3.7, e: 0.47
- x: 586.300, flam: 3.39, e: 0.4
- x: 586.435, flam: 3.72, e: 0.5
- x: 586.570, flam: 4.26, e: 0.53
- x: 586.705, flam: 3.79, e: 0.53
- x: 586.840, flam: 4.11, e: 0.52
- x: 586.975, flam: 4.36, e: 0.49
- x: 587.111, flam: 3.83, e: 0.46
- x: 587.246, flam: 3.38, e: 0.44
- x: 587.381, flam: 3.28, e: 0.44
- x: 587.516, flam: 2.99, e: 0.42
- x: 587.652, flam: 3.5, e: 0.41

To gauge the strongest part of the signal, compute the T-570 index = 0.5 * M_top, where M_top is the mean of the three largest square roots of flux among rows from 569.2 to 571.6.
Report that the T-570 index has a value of 1.15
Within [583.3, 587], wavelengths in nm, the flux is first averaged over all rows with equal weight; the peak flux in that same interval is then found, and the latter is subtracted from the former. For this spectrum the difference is -1.4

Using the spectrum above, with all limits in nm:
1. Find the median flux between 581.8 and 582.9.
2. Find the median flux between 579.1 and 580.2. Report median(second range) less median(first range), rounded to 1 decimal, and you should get 0.3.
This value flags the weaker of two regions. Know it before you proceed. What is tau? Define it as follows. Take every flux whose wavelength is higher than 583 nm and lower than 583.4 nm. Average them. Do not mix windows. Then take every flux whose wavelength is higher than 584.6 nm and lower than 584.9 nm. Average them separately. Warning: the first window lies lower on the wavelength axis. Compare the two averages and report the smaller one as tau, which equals 4.3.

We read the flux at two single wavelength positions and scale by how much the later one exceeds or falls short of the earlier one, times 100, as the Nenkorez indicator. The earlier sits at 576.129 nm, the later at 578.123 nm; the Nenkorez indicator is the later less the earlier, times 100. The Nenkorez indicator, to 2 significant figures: 20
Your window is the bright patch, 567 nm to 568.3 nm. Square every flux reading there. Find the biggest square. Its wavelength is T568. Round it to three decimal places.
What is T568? 567.701 nm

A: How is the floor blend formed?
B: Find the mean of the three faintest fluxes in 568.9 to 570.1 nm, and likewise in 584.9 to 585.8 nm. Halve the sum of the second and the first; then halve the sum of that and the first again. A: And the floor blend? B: 3.76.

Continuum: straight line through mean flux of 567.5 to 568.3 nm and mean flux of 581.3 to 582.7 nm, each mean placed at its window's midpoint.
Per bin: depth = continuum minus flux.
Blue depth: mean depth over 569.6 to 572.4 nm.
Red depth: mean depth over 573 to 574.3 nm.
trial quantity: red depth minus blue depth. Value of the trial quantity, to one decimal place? -0.1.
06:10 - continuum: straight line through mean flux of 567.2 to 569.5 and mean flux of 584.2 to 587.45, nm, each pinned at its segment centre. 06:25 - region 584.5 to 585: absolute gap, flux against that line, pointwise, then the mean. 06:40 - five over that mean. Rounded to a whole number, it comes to 8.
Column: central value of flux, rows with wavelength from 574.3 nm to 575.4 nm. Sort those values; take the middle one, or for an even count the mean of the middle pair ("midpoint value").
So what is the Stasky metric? 5.05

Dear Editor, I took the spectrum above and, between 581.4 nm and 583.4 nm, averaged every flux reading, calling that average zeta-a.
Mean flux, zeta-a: 4.88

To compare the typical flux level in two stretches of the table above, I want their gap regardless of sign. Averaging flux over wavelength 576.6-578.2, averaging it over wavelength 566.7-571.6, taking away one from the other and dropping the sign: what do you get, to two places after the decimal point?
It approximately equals 0.06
